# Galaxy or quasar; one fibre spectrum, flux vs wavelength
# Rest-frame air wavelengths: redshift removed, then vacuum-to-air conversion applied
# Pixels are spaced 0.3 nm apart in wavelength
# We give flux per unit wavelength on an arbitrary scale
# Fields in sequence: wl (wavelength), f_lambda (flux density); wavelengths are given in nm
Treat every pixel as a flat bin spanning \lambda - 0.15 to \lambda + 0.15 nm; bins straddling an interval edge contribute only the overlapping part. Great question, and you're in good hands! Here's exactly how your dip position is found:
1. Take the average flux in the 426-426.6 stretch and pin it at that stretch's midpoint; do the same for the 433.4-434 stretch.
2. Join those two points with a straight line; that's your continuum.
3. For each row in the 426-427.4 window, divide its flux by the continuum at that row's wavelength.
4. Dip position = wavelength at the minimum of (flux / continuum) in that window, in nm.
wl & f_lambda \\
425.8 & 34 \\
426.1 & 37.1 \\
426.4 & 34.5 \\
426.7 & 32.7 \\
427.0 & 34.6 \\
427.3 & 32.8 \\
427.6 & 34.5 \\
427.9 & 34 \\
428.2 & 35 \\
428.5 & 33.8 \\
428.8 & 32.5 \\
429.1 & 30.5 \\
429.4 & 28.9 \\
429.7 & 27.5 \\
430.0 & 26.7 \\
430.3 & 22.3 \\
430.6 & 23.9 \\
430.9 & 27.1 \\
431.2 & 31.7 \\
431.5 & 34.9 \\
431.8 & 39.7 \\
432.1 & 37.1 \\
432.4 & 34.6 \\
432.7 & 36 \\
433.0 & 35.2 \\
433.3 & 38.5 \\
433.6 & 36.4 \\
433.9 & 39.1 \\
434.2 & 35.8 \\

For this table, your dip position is 427.3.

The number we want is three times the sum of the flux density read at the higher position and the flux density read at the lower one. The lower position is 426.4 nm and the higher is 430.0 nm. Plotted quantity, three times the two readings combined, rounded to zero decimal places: 184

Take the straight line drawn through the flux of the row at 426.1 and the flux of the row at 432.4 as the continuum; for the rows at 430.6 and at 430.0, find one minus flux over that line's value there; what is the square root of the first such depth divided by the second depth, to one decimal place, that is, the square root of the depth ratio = 1.1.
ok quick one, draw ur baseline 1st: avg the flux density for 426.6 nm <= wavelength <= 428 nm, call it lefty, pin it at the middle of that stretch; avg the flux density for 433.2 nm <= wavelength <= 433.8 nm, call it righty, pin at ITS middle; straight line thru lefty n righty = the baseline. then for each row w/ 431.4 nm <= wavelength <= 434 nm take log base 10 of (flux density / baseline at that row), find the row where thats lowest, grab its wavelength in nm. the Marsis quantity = 432.4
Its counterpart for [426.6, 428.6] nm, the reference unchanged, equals 427.3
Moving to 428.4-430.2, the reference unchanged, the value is 430.0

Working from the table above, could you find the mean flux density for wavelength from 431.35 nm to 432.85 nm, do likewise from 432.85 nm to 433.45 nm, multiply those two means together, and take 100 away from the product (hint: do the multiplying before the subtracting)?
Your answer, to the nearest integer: 1244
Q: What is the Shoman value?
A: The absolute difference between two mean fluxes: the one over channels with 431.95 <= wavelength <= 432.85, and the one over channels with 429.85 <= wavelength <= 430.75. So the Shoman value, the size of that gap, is 12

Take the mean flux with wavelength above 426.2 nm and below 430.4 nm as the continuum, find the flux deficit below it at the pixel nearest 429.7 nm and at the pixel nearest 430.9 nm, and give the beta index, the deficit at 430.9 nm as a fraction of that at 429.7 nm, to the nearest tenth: 1.1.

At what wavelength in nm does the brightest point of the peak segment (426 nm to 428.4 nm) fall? 426.1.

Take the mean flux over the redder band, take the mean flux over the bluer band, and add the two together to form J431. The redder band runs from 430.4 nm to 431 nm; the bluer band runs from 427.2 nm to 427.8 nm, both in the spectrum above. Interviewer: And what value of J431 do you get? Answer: 59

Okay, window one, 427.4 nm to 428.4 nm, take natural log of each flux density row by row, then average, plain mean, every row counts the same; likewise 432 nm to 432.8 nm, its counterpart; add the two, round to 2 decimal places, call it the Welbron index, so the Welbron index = 7.12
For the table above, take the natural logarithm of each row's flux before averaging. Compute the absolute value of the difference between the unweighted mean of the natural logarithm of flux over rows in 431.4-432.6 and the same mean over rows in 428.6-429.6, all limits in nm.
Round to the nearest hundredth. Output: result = 0.18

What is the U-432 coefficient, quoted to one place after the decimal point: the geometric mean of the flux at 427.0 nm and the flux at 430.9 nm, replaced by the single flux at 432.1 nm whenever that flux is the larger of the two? 37.1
